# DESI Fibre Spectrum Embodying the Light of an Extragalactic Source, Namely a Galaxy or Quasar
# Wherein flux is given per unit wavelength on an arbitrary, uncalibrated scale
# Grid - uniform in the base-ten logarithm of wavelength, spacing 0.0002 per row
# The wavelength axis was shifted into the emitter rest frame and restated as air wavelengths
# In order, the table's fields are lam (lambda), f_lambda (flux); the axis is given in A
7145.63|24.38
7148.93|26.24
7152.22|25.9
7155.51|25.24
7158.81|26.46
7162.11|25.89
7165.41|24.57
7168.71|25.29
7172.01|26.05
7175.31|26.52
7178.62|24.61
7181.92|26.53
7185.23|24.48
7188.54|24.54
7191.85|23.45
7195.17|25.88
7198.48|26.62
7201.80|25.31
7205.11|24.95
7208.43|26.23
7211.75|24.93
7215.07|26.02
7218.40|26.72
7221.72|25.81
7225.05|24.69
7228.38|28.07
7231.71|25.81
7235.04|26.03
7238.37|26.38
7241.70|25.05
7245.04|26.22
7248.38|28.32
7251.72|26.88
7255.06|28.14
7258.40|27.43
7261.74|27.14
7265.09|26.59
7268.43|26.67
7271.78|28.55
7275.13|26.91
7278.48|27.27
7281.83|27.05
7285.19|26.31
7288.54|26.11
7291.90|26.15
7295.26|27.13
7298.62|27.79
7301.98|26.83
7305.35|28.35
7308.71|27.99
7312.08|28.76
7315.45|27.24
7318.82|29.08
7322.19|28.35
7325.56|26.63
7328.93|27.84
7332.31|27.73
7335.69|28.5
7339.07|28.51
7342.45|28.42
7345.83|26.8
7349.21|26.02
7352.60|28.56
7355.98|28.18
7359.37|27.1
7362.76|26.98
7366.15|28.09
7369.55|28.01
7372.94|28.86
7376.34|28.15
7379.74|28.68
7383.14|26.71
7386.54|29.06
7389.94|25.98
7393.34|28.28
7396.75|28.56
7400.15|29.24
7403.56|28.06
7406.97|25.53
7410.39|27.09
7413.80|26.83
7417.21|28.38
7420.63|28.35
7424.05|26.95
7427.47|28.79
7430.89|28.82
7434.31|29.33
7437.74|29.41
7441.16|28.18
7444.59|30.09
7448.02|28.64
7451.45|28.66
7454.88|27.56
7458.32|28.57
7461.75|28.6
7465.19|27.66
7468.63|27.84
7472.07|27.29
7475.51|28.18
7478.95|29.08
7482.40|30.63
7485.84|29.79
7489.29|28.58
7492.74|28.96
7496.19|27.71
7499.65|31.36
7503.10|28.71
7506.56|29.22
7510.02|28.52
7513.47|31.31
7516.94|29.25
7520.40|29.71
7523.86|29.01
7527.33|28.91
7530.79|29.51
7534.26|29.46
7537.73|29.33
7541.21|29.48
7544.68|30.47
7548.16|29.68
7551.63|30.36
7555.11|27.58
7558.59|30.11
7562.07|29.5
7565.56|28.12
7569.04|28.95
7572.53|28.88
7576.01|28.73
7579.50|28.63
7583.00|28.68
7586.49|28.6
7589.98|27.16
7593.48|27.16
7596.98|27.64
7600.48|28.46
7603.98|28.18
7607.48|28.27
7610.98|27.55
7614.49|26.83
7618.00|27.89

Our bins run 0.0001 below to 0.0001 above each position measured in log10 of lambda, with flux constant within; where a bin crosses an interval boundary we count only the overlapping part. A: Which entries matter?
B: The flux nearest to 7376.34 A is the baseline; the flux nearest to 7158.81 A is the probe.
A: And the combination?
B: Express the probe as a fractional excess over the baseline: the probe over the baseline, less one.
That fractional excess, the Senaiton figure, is -0.060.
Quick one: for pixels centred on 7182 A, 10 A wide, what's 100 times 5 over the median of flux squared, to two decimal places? 0.83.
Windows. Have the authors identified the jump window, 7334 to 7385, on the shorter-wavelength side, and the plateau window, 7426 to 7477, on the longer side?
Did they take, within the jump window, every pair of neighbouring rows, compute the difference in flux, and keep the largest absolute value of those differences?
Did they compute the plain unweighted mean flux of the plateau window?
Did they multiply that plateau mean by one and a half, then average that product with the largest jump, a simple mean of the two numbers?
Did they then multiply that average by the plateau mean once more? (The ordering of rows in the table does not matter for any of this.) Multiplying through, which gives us 646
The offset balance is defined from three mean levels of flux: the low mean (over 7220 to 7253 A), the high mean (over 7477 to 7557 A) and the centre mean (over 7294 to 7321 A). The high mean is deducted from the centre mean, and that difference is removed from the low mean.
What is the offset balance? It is 27.8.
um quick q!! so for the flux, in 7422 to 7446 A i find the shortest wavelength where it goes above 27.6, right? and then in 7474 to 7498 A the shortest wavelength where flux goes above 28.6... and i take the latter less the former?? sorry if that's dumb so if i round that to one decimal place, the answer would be 51.5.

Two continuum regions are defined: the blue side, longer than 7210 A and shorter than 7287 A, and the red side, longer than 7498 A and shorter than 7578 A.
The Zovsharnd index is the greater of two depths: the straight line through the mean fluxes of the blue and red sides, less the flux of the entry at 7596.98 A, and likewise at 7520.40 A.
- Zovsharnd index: 2.3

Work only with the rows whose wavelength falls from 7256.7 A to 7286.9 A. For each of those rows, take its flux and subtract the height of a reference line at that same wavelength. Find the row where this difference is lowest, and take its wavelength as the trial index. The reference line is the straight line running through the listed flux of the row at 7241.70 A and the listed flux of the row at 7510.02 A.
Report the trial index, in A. 7285.19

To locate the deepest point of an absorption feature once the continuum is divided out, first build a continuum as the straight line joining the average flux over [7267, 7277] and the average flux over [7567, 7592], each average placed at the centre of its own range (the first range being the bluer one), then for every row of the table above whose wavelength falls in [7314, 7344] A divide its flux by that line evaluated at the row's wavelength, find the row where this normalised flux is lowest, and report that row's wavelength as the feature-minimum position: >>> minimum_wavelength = 7325.56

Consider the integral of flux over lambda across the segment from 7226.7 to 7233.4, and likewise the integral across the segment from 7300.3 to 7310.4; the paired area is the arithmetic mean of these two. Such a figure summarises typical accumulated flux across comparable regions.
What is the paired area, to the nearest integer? 230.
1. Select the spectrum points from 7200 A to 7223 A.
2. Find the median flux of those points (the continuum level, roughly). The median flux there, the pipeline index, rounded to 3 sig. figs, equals 25.8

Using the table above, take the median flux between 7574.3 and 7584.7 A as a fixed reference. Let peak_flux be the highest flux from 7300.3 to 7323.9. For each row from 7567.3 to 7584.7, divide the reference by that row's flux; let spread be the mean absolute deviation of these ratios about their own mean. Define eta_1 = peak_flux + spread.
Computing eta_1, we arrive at 29.1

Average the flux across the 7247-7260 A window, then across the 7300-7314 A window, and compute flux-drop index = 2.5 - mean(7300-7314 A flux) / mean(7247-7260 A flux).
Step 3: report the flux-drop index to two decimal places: 1.49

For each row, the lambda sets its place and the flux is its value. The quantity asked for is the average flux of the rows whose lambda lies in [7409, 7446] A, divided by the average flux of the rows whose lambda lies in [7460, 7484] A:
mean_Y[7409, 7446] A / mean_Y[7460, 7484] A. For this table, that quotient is 0.997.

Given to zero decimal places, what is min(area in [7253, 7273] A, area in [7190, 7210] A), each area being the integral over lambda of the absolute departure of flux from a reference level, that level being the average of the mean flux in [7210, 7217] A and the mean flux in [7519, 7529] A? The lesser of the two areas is 12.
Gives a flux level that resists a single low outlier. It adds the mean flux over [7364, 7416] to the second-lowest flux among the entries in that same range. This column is 54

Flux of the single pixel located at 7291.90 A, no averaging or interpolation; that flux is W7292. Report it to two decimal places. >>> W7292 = 26.15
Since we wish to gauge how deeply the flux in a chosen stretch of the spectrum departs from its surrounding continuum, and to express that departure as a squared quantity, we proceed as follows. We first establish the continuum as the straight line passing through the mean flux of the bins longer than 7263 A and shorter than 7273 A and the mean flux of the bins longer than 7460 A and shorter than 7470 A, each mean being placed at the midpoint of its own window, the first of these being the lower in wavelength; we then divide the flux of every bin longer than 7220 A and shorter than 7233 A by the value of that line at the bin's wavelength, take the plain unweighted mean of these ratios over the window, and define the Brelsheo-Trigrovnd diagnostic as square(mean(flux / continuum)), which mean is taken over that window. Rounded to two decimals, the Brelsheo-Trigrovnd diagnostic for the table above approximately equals 0.93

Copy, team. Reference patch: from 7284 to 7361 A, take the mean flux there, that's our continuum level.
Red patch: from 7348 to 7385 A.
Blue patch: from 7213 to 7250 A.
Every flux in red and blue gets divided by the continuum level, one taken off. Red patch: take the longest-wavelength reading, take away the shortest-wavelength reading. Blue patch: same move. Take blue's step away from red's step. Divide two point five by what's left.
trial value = -42.8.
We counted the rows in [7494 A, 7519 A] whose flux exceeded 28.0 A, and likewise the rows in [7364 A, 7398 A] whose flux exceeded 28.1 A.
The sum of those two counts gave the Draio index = 12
